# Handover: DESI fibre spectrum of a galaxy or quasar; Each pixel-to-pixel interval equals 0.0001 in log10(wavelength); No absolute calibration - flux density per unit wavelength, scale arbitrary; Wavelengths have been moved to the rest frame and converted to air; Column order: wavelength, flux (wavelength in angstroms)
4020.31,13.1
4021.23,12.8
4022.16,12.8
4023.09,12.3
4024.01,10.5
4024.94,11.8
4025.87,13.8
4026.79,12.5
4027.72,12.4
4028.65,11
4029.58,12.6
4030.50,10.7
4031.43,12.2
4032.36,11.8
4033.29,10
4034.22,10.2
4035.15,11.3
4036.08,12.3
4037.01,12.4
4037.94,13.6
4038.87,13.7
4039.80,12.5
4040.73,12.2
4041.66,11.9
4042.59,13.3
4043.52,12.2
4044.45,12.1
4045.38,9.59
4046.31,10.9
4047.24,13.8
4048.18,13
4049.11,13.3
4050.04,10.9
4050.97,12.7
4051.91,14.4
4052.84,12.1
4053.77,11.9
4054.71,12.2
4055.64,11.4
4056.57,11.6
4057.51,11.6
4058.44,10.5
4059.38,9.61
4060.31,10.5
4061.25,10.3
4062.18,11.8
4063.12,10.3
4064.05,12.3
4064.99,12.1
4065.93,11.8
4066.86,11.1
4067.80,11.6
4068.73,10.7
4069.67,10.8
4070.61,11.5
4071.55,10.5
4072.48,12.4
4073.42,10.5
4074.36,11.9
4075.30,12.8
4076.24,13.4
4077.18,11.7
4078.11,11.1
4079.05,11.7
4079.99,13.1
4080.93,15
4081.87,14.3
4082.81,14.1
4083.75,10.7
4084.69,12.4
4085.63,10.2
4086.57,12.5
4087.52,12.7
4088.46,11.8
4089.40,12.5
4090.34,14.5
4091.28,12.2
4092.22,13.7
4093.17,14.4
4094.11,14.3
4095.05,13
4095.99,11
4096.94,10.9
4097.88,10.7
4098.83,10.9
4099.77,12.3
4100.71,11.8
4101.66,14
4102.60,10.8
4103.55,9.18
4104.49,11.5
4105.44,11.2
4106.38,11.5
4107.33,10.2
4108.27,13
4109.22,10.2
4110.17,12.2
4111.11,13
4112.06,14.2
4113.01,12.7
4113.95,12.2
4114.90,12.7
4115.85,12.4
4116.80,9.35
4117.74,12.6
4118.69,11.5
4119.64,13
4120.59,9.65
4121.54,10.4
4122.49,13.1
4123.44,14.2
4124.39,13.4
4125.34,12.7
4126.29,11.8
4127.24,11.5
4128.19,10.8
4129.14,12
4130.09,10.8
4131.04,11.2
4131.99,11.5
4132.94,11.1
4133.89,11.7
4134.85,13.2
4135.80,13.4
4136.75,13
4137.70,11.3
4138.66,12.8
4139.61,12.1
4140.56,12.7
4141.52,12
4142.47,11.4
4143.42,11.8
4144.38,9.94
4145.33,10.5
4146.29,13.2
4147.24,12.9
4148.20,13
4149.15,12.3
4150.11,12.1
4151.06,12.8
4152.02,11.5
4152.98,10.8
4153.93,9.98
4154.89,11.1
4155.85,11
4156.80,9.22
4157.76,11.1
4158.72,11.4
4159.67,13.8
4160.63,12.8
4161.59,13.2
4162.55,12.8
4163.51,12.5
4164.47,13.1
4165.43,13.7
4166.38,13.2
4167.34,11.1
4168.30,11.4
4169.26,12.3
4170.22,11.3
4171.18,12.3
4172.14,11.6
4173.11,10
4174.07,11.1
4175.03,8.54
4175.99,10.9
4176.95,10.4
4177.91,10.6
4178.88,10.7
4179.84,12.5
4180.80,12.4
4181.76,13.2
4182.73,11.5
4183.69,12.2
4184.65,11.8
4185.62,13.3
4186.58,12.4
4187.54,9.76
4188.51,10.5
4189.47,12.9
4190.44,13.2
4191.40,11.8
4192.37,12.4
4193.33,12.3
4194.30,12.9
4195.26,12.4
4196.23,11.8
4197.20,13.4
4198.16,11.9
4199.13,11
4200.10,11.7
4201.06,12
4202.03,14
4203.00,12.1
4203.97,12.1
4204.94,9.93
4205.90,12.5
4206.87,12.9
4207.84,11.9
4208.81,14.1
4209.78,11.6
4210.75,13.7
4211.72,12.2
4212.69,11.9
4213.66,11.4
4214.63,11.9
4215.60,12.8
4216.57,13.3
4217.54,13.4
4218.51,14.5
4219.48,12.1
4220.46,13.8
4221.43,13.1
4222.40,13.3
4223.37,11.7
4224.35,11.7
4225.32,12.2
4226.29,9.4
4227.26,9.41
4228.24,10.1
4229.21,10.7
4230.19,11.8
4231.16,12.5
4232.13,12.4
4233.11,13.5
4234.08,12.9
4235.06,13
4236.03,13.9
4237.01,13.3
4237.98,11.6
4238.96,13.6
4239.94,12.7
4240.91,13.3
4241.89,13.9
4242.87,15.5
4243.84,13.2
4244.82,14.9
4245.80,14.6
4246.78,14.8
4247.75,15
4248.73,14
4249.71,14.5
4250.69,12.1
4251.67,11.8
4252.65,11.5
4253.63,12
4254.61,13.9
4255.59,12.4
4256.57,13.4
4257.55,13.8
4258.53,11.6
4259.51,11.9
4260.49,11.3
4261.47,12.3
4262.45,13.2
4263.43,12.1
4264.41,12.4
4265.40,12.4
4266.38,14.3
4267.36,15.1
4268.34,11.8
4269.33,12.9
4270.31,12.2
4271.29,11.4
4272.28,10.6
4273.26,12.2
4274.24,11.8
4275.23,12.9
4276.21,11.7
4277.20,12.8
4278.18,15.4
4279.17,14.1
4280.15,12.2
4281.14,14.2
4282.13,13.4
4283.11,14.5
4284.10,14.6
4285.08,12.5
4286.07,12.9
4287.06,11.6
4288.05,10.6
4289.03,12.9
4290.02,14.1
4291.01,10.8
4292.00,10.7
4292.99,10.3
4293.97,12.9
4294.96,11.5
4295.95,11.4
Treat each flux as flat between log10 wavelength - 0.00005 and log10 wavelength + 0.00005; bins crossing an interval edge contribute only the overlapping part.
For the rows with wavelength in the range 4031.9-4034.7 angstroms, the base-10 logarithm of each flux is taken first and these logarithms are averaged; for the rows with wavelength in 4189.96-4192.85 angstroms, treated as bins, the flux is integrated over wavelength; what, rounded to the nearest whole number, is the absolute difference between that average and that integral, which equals 35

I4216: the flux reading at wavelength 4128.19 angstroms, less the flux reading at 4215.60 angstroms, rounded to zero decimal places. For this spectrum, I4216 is -2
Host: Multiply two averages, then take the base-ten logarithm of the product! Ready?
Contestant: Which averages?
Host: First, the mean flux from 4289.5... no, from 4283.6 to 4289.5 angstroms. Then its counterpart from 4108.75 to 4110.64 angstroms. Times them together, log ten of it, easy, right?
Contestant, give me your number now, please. 2.15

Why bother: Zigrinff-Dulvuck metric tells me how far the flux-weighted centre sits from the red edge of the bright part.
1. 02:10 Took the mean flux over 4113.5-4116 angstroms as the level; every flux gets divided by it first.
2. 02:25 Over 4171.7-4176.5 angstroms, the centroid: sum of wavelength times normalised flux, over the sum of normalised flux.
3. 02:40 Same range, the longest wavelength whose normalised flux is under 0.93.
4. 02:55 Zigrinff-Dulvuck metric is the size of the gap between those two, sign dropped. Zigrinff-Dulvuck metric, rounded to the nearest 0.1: 2.0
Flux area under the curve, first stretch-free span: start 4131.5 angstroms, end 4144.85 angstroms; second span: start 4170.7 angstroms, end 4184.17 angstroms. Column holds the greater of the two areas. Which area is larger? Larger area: 160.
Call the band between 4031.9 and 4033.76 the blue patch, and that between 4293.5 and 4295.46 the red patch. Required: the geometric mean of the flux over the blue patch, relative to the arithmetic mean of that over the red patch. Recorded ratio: 0.89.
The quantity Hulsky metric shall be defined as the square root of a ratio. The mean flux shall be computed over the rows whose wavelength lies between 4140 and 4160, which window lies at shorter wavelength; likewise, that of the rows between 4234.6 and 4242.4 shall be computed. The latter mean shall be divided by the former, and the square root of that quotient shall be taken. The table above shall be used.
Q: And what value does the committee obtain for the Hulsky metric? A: 1.06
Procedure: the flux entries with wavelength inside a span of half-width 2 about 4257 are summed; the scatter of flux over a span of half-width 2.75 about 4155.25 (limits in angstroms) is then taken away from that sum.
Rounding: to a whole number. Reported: 50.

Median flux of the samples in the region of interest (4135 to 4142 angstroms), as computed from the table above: 12.7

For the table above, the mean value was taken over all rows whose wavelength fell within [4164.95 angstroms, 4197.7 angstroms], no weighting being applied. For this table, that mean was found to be 11.8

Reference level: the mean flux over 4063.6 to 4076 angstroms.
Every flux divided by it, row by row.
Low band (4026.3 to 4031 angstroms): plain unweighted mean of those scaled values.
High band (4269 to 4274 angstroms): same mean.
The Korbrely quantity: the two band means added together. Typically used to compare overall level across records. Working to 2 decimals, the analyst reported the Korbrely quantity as 2.05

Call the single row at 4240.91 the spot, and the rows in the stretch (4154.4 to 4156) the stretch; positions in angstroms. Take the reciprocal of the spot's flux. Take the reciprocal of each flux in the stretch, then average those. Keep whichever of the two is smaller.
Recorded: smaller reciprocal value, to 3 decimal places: 0.075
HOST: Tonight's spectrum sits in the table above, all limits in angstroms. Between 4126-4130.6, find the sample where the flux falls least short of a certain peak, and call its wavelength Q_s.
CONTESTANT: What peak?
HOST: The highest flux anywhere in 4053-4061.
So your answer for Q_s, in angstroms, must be 4129.14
